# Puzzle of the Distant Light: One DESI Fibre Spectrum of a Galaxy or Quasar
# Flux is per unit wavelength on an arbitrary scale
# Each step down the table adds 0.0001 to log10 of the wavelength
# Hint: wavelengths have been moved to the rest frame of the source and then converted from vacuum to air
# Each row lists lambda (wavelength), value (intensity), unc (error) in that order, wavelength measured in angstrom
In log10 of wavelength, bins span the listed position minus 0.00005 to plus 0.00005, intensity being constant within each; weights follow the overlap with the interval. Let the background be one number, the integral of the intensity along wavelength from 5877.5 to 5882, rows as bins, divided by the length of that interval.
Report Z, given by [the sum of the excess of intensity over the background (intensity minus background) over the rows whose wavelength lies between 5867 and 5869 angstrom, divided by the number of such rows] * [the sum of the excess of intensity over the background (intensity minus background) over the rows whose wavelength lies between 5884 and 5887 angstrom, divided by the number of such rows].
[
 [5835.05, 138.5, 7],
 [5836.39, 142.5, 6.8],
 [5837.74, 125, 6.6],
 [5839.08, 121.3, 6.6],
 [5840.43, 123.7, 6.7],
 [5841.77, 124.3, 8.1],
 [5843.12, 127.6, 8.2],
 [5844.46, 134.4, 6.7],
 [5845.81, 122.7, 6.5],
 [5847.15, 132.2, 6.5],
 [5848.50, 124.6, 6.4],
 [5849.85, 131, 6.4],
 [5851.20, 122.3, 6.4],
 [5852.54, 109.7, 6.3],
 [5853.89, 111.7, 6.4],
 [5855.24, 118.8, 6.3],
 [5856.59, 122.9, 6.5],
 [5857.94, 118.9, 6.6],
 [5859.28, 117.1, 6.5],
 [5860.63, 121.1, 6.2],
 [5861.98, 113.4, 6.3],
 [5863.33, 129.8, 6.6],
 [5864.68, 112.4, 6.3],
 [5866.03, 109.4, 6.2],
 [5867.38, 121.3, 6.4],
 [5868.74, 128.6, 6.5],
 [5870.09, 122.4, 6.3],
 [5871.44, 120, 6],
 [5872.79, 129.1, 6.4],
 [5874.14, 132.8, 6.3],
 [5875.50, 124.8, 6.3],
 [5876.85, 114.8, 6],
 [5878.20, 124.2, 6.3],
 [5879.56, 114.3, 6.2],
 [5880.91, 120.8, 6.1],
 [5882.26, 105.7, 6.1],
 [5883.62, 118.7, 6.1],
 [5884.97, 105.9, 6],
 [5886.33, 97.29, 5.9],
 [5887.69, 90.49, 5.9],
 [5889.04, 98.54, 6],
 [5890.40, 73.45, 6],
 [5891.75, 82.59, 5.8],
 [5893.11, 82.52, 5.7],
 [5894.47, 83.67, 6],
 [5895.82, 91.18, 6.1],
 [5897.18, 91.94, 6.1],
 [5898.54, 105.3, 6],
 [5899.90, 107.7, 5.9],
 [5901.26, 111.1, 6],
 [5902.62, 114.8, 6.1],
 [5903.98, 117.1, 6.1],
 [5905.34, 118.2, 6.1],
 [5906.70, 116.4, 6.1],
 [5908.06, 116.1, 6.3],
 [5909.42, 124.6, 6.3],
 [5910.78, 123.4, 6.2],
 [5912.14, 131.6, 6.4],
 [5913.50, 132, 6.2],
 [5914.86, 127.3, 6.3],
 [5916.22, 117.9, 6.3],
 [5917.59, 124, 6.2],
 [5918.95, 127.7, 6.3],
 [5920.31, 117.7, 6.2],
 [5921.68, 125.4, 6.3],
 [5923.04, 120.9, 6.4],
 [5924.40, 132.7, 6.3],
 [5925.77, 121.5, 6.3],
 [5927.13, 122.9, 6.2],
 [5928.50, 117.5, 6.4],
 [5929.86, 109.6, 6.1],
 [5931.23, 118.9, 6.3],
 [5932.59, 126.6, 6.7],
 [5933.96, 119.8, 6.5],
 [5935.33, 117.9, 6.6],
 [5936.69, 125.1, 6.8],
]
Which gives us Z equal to -108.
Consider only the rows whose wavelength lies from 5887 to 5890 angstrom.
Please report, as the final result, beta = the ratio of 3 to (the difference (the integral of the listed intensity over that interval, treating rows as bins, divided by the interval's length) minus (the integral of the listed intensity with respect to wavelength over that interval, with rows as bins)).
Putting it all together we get -0.0162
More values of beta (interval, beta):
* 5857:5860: -0.0126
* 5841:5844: -0.0118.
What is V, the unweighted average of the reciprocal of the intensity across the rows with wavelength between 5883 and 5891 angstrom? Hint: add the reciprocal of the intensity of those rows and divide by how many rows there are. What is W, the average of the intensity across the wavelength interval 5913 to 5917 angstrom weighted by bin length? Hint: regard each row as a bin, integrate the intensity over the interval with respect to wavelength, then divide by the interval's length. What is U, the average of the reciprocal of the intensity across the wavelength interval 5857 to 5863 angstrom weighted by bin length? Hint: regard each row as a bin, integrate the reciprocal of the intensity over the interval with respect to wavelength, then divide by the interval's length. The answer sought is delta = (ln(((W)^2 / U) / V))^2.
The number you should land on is 361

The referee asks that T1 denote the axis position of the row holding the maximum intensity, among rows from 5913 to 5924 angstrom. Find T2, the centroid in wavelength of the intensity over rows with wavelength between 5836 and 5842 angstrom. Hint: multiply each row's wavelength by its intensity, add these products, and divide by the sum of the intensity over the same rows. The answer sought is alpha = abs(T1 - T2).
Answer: 74.5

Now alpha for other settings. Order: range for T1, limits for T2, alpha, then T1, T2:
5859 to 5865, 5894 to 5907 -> 37.7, 5863.33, 5901.0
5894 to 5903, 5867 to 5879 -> 29.8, 5902.62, 5872.8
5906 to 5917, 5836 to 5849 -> 71.1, 5913.50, 5842.4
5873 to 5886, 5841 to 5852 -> 27.7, 5874.14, 5846.5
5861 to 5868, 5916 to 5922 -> 55.6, 5863.33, 5919.0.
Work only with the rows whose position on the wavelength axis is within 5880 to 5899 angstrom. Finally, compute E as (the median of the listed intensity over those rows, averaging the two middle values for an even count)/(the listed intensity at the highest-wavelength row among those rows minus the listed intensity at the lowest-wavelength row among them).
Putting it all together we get -6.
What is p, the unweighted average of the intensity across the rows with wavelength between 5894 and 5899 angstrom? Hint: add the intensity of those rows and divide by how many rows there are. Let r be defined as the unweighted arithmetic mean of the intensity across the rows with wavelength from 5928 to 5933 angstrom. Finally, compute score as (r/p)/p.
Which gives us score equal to 0.0137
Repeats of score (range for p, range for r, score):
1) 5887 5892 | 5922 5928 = 0.0167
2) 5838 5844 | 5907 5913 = 0.0080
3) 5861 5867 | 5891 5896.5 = 0.0063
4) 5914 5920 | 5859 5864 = 0.0078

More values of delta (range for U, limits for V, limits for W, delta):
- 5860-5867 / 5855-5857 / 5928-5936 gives 365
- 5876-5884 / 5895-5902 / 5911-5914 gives 365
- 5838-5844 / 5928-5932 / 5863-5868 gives 365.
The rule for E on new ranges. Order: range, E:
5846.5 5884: -9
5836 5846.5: -6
